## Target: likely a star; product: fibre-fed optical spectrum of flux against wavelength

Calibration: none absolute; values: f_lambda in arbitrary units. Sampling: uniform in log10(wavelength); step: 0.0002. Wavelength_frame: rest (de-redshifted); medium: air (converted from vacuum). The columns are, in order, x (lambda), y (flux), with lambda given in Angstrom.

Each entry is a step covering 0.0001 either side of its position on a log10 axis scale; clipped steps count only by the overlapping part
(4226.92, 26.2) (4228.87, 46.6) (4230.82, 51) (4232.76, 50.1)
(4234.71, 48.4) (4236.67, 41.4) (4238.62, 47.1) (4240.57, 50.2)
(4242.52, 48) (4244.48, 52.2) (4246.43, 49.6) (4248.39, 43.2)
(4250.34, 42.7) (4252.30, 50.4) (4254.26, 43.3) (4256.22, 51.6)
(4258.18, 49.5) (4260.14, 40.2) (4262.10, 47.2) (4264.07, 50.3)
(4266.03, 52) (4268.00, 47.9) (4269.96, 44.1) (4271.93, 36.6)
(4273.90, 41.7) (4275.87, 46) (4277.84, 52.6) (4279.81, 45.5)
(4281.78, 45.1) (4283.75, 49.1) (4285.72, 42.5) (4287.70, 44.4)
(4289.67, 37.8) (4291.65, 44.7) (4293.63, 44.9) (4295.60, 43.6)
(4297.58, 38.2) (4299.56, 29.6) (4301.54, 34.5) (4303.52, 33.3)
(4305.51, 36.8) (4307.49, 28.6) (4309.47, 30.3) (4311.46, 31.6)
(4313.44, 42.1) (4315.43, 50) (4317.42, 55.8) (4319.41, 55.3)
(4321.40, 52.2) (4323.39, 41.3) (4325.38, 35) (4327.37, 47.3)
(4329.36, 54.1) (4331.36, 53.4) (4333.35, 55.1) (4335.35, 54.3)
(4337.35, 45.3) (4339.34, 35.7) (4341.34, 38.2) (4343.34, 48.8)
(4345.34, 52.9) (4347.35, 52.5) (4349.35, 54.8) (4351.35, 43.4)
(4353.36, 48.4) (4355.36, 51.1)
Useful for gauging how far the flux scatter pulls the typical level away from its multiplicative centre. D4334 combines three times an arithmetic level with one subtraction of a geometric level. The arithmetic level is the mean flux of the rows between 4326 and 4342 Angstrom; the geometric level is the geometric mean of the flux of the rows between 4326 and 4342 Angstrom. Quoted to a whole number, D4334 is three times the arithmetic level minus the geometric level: 96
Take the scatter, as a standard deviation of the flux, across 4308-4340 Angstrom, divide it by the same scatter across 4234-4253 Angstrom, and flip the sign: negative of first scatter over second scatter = -2.5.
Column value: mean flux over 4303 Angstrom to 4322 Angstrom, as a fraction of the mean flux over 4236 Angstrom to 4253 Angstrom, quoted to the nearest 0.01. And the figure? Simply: 0.88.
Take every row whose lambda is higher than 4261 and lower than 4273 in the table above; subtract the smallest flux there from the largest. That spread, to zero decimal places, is 15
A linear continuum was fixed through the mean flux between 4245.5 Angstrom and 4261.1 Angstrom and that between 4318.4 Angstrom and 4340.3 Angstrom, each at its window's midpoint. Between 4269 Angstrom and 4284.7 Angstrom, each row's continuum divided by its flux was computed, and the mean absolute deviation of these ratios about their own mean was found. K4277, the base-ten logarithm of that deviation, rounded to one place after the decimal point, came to -1.1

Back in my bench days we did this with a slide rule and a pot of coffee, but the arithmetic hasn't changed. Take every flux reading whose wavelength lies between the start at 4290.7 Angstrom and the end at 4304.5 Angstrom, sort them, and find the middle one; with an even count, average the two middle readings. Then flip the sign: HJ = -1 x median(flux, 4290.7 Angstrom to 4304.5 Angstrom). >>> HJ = -38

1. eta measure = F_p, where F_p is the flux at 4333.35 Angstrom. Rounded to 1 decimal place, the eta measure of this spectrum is 55.1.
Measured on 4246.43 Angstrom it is 49.6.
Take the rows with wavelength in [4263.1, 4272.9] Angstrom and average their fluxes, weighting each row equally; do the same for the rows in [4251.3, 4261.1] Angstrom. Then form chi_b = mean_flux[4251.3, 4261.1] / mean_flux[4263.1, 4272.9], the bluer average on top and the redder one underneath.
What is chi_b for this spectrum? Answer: 1.02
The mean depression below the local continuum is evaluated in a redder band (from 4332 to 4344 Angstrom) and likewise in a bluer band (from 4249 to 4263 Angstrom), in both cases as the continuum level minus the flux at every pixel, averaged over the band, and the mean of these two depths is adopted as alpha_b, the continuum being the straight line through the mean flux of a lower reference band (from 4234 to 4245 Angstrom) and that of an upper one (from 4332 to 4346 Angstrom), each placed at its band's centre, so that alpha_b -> 1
